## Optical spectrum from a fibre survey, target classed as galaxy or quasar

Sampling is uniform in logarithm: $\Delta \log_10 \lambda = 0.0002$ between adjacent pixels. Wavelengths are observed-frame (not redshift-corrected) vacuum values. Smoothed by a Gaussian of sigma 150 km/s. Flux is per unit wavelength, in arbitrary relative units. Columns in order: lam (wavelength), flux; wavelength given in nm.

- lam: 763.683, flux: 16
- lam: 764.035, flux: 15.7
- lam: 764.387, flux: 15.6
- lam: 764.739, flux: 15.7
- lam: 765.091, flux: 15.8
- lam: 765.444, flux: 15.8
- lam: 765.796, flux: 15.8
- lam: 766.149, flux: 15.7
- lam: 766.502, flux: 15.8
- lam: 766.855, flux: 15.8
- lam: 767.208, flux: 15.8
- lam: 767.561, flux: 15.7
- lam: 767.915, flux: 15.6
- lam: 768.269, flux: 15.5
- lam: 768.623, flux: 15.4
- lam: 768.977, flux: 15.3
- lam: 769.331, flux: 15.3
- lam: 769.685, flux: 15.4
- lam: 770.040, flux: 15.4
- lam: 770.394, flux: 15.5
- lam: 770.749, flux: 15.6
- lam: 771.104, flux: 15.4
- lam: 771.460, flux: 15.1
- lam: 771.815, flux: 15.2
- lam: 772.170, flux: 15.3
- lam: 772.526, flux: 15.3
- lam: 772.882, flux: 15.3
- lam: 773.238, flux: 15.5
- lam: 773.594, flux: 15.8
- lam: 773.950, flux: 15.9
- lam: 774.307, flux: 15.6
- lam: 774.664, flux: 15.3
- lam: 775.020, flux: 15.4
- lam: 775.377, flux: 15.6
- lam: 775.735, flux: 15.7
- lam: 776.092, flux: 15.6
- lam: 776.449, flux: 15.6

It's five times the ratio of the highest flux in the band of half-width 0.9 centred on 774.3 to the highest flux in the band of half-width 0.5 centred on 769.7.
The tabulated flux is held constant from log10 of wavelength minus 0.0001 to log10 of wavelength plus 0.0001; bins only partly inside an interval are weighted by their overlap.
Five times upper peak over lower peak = 5.16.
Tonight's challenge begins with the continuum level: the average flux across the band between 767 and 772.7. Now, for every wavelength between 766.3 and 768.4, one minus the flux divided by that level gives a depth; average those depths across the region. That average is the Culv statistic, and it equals -0.018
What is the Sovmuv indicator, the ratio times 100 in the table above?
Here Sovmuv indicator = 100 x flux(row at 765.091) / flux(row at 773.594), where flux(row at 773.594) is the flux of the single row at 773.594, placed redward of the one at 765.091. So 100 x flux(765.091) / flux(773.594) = 100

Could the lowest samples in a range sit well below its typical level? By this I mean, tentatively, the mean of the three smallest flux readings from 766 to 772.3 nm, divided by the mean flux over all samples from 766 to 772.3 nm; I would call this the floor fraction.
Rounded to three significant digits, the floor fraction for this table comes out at 0.981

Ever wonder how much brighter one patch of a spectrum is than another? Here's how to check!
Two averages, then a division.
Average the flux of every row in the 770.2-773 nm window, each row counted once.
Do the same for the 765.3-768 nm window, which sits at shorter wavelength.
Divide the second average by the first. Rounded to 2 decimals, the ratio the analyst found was 1.03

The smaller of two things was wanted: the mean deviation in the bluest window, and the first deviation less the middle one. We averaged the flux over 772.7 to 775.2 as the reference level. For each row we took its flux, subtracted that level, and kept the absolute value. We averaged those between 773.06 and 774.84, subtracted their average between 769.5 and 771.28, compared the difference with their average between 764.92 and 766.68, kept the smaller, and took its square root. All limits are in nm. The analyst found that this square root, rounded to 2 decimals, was 0.29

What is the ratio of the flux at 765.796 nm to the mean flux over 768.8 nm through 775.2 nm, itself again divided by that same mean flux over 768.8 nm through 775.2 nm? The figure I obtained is 0.0664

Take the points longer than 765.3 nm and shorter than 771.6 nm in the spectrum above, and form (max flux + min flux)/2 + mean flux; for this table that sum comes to 31.00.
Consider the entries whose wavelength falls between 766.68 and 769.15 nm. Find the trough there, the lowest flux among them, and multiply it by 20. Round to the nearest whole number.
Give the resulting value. 306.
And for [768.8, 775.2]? 302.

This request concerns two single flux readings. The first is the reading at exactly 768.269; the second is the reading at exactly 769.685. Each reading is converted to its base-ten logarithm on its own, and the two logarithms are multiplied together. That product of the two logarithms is 1.41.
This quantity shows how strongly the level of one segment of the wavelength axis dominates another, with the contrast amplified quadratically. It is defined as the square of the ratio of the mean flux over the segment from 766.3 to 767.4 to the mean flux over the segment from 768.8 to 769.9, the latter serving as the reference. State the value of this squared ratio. 1.06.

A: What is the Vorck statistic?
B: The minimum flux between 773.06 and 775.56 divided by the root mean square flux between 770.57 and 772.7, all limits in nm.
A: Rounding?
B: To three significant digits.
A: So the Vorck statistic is 0.999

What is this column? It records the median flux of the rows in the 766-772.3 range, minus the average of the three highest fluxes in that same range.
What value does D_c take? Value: -0.35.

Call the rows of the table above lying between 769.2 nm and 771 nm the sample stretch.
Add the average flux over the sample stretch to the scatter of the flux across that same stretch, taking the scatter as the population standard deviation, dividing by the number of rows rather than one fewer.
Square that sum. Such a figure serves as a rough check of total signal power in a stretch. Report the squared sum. 242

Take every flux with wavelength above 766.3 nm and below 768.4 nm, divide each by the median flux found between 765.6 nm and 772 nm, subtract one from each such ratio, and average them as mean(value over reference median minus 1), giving 0.013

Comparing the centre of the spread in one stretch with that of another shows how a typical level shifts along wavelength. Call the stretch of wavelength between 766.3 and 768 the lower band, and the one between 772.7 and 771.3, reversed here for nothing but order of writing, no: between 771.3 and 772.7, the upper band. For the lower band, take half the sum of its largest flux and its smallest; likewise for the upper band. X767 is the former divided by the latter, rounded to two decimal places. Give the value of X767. 1.03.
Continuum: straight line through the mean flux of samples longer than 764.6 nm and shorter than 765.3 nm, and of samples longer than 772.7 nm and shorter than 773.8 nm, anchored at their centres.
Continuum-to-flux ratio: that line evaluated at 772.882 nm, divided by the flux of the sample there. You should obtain 1.02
